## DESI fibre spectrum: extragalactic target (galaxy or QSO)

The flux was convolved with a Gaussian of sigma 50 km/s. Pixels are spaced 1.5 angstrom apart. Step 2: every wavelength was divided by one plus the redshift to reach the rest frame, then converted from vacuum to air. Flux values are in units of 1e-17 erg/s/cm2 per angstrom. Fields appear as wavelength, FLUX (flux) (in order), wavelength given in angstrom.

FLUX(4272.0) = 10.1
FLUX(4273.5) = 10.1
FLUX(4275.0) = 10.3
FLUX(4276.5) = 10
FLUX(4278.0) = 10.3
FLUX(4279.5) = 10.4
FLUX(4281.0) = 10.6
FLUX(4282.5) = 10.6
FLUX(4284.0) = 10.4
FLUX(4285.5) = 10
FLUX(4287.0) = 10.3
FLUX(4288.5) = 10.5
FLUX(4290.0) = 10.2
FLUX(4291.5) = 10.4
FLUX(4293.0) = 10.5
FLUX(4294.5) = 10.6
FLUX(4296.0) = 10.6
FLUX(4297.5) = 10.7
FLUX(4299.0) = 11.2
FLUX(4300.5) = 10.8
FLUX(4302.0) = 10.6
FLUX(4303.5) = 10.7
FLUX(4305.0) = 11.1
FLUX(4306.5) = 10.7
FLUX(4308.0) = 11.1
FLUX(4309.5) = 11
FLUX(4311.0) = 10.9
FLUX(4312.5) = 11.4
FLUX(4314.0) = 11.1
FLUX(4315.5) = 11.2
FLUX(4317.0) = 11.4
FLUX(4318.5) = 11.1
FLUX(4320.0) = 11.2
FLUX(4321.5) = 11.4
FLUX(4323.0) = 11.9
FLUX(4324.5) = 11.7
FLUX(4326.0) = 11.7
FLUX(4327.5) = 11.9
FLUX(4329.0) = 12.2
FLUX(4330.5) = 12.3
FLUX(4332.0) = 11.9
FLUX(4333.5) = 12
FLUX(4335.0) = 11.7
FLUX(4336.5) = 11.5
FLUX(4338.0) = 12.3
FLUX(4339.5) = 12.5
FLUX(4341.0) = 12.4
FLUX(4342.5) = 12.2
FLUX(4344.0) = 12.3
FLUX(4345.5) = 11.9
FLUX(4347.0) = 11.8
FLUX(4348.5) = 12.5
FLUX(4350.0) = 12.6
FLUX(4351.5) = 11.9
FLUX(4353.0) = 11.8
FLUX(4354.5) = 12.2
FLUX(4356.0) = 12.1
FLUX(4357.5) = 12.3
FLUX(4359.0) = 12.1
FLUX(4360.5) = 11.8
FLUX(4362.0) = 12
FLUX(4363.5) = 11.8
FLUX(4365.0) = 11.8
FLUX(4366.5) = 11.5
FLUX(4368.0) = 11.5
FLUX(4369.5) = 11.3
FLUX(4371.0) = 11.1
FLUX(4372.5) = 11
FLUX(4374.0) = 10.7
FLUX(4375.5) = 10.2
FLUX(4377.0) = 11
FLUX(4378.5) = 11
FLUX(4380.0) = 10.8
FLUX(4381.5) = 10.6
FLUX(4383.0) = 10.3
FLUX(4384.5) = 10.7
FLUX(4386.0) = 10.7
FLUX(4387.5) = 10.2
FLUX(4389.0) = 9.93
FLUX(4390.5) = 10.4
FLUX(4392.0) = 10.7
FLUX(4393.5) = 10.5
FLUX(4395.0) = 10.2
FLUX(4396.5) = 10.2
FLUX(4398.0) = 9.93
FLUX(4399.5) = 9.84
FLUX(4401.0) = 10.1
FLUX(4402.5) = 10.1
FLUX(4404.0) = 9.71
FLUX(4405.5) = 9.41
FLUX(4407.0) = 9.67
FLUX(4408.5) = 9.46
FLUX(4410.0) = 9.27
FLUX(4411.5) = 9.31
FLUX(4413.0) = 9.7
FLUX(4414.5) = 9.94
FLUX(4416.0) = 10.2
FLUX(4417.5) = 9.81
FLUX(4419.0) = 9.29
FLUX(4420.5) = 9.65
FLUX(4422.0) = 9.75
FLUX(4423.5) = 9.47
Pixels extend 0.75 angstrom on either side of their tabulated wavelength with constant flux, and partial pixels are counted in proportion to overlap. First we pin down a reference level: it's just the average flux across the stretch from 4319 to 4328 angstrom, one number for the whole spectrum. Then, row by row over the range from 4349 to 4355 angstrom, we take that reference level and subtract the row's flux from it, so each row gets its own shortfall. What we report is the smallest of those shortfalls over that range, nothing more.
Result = -1.0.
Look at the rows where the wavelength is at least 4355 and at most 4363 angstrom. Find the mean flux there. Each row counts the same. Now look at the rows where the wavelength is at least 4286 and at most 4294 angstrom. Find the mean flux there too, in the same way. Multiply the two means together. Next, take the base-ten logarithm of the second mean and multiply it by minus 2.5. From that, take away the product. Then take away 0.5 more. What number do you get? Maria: -128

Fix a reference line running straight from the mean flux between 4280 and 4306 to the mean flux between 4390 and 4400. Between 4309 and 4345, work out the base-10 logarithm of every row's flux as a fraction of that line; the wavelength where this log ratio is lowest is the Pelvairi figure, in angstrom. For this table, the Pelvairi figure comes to 4311.0 angstrom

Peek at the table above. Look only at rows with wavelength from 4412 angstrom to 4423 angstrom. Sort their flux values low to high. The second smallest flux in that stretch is 9.65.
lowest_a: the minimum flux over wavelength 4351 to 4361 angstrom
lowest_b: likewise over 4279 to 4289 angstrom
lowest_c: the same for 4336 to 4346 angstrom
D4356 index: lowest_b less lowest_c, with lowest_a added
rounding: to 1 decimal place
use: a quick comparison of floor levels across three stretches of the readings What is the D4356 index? 10.3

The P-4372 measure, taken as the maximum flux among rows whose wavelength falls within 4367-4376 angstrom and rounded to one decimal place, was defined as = 11.5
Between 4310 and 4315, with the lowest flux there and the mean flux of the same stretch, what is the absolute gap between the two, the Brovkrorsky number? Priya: 0.23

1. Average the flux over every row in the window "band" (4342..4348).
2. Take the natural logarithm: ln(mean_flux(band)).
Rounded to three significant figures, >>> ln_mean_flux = 2.49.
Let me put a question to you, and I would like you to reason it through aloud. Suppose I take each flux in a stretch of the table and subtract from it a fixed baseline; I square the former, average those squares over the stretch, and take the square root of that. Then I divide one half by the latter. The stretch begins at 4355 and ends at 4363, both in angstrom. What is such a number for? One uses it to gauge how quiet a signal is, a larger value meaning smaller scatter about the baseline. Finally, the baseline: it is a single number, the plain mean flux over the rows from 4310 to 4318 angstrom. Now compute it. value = 0.57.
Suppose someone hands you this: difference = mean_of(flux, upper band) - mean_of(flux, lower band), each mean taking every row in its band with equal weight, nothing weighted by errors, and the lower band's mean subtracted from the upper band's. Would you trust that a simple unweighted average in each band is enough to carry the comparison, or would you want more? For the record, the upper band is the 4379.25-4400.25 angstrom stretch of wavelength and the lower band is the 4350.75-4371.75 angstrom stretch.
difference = -1.4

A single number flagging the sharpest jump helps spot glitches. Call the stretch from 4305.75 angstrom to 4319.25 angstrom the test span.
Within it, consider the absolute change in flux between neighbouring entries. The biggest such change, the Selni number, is 0.50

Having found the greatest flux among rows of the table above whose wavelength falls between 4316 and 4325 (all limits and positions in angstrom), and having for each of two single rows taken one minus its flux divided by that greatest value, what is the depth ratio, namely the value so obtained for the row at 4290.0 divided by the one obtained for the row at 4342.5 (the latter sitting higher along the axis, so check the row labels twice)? -5.7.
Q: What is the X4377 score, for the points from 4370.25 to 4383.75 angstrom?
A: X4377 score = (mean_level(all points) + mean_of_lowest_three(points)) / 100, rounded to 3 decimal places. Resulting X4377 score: 0.211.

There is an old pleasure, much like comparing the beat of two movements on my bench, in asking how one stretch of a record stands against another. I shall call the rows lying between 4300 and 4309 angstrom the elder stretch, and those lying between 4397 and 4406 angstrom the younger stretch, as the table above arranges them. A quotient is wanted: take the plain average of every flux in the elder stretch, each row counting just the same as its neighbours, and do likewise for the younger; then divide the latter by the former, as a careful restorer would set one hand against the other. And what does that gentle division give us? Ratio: 0.91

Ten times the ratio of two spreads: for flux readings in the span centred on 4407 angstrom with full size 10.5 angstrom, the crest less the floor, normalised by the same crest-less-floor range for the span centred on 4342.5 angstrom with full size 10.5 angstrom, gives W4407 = 11.9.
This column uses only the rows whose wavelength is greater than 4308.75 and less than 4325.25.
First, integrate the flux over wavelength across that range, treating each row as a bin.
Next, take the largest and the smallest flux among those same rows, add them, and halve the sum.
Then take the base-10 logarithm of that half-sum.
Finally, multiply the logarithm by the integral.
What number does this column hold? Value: 197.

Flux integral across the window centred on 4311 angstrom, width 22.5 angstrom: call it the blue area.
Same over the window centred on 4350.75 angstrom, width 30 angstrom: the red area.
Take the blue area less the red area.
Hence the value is -114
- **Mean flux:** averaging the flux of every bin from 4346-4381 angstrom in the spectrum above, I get 11.6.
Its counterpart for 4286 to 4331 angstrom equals 11.1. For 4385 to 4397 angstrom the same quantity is 10.4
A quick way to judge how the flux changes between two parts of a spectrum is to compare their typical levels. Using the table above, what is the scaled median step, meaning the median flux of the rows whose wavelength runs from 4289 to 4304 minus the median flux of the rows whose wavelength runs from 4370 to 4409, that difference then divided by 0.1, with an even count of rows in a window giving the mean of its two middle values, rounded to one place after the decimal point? 3.5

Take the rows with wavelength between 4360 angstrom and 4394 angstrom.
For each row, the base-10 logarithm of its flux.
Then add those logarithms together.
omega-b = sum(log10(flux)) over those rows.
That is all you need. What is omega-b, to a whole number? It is 24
